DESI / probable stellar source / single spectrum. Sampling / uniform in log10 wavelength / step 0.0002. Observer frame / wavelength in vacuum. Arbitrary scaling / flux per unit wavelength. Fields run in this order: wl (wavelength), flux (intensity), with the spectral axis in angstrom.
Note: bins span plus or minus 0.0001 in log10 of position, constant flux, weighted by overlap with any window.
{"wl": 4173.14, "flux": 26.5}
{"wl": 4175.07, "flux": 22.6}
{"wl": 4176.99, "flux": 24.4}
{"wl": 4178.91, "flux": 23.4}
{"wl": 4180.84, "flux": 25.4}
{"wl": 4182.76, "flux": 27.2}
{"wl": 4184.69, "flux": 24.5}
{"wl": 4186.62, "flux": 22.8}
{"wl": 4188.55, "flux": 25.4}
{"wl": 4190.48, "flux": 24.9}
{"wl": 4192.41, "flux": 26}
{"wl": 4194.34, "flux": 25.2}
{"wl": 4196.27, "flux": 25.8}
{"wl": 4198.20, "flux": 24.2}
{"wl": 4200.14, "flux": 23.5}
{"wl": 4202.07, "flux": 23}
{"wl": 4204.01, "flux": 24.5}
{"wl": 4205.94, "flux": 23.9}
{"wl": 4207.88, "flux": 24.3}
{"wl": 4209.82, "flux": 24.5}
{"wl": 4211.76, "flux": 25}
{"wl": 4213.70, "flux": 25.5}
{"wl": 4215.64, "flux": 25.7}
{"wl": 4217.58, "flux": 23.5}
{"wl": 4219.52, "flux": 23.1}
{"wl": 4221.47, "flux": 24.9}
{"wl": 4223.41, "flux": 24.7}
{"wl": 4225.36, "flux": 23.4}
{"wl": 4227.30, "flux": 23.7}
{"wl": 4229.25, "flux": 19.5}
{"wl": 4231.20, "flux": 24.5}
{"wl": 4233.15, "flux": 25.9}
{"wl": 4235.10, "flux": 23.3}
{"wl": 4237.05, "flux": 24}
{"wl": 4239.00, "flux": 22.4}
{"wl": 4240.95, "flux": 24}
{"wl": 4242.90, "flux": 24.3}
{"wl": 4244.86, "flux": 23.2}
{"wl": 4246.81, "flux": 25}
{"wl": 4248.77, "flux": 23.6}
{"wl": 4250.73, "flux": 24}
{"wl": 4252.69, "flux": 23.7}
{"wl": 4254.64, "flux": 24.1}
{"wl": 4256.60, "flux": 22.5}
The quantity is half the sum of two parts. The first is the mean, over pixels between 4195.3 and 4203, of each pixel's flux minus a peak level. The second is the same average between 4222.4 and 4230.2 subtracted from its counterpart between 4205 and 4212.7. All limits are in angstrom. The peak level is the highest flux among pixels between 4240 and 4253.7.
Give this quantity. 0.36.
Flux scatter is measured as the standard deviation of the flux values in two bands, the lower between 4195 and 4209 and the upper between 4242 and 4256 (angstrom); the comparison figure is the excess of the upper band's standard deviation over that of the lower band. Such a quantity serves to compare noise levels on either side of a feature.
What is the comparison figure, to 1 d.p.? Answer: -0.3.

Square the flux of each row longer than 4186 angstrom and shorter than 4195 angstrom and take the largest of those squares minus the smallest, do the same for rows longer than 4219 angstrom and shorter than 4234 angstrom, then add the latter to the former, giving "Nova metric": 447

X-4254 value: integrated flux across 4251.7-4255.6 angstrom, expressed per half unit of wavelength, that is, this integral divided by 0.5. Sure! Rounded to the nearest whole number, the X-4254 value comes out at 187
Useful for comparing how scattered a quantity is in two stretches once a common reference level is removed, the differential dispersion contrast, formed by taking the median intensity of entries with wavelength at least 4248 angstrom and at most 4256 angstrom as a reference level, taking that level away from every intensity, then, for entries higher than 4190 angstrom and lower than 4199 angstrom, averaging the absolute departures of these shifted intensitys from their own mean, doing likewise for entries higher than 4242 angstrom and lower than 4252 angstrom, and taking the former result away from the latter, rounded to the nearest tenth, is 0.0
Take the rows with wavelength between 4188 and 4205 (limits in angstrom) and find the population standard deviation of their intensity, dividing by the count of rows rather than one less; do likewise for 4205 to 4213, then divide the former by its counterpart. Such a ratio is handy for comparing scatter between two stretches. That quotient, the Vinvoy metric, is 2.4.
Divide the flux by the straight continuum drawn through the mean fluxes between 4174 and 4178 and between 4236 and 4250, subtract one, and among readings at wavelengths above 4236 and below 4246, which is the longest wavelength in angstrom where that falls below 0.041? 4244.86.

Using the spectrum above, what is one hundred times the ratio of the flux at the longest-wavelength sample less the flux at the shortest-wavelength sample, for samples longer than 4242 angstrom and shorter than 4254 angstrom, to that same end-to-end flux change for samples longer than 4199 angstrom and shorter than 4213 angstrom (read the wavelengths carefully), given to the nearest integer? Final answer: -40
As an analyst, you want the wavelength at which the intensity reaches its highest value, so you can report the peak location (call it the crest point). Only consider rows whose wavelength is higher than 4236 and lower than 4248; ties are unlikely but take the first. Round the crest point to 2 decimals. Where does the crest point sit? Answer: 4246.81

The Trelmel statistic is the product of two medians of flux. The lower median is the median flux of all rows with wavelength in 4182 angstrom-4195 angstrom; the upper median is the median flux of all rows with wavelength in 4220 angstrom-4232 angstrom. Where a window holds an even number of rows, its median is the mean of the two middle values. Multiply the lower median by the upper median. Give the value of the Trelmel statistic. 607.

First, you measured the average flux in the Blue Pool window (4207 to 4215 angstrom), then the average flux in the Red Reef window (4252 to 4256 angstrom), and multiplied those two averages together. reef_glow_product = 593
